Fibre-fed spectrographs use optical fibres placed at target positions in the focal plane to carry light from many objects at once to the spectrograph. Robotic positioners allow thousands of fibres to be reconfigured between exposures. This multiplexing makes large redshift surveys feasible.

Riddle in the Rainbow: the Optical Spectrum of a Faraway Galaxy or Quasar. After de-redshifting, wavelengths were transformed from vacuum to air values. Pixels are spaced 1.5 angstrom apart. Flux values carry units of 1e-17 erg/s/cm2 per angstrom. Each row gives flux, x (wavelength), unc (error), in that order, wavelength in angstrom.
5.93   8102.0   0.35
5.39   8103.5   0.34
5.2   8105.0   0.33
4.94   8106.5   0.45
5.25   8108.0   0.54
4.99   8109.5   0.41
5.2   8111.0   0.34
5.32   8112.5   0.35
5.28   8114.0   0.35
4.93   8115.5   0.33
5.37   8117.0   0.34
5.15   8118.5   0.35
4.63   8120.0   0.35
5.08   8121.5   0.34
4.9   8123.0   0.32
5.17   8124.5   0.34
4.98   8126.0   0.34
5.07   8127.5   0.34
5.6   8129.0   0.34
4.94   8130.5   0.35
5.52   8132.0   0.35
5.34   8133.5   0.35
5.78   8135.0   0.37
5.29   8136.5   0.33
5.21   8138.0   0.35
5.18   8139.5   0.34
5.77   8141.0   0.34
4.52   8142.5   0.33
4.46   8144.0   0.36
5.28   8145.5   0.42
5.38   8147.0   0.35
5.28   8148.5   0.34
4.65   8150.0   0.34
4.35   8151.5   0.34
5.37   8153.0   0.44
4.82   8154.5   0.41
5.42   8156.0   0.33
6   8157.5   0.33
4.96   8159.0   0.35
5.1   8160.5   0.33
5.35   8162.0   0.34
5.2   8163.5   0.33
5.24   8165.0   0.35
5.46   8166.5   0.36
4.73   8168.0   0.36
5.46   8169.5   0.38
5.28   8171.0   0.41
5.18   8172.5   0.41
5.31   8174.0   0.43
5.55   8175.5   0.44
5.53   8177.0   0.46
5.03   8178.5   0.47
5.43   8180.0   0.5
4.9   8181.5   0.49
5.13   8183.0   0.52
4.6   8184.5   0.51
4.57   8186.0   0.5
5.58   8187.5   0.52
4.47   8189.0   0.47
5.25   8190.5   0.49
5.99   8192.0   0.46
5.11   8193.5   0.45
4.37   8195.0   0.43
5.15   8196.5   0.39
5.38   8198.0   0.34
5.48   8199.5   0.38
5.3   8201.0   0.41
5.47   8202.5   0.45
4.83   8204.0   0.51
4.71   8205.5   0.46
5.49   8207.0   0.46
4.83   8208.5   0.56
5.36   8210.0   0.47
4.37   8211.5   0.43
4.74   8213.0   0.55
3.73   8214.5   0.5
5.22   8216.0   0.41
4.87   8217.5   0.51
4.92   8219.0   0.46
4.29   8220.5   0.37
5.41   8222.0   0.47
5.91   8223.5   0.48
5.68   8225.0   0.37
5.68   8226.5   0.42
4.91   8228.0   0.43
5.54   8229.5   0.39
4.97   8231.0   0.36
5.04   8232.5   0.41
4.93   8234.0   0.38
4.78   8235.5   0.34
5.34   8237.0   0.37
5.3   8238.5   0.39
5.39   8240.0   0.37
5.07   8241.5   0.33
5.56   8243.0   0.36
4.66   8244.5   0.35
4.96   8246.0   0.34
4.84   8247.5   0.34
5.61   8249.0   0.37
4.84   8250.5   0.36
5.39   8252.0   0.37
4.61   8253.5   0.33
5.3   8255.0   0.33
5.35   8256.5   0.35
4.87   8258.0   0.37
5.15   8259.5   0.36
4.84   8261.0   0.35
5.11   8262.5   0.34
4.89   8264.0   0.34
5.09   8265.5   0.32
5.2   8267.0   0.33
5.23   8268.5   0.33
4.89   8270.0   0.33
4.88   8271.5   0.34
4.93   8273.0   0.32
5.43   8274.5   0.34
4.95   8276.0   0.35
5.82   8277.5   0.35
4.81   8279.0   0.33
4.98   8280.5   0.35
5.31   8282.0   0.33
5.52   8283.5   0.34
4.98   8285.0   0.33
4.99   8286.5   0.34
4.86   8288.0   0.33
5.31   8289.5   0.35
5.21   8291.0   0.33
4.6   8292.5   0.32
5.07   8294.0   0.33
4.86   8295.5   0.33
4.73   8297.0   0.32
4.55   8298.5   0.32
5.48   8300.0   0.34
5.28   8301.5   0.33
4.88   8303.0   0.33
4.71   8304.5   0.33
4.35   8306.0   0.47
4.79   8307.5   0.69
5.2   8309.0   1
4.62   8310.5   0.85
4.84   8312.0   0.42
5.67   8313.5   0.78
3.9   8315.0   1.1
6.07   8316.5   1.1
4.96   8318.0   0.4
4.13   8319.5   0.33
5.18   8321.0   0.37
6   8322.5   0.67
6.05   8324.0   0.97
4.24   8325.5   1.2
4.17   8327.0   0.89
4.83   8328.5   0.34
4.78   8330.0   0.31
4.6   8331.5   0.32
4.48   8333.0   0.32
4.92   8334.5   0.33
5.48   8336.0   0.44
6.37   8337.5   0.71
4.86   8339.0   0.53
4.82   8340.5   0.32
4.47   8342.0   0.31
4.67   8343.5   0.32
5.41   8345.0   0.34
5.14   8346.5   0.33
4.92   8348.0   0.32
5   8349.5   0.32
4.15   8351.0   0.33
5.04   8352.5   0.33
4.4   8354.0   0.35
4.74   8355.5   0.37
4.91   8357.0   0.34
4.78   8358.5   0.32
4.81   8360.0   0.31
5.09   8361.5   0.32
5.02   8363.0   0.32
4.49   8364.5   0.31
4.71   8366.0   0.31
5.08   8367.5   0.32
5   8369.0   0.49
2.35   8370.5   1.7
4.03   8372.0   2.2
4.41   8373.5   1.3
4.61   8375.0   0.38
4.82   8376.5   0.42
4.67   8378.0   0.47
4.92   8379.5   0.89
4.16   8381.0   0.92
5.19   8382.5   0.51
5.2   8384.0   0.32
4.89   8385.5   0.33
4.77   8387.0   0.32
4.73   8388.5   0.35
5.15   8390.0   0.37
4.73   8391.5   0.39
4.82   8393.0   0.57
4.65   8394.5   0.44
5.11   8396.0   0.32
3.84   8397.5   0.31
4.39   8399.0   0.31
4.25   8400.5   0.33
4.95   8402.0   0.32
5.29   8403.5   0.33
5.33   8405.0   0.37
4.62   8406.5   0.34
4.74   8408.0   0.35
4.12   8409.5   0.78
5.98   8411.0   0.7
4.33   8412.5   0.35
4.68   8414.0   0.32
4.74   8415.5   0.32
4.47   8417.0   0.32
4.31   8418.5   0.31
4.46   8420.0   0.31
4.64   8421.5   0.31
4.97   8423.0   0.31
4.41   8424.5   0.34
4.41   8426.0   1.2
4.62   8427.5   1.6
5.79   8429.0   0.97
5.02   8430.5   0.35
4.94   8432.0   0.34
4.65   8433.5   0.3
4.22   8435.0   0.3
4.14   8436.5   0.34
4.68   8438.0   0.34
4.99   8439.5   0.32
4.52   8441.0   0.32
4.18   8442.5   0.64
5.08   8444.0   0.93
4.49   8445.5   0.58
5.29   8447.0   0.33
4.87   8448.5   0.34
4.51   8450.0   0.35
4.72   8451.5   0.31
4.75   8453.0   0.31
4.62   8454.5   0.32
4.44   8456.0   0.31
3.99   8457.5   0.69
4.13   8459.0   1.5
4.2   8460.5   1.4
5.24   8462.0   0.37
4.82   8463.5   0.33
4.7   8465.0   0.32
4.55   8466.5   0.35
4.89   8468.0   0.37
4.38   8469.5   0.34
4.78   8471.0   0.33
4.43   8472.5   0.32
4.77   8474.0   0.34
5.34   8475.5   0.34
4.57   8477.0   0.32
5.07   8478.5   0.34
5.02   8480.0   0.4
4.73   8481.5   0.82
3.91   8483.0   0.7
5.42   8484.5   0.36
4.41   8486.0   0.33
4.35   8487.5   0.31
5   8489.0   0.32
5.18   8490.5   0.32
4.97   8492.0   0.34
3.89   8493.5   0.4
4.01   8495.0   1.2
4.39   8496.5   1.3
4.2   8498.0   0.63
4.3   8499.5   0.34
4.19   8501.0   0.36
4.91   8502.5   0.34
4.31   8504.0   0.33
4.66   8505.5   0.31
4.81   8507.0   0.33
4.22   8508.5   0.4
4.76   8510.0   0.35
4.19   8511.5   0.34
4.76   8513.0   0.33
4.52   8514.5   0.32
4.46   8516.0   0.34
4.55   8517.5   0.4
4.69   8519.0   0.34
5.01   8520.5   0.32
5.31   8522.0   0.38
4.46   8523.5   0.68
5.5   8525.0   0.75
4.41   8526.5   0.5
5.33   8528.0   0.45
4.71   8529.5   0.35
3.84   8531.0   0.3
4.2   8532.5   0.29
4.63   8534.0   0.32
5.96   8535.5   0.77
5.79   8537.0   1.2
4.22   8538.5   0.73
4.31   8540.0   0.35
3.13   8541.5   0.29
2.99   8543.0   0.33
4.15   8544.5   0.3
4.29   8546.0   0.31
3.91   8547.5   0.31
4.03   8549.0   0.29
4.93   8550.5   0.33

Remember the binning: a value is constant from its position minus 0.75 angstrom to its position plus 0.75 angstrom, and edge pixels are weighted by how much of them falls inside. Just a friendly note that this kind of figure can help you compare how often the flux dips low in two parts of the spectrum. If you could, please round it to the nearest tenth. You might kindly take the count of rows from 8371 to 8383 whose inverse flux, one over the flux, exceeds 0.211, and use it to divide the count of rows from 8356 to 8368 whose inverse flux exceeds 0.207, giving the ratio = 0.8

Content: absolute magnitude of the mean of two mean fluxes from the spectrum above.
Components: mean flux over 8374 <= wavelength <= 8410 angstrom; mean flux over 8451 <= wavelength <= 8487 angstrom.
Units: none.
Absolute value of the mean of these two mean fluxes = 4.70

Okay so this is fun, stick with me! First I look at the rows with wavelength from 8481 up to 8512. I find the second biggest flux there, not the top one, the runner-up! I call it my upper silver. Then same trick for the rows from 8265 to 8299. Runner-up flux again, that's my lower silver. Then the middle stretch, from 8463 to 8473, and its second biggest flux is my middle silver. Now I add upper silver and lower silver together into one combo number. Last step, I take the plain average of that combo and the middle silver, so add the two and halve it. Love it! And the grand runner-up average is 7.8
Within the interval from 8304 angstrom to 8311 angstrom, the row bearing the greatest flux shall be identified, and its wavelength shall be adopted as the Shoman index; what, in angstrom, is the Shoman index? 8309.0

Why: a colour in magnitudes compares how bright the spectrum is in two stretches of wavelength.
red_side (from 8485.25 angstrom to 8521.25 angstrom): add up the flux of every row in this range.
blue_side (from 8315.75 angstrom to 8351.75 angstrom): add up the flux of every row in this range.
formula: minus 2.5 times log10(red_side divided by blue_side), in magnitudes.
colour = 0.10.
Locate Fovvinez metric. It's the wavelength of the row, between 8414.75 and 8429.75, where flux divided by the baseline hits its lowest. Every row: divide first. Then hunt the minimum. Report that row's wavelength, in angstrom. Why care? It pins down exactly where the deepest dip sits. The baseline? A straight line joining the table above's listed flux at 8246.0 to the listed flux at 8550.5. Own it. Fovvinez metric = 8418.5 angstrom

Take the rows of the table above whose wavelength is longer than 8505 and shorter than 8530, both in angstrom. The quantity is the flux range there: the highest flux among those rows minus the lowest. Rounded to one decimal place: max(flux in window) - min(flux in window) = 1.3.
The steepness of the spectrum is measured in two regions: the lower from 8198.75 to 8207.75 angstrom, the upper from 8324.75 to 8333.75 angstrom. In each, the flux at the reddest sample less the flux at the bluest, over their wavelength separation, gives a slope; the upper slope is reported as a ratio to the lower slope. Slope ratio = 24.0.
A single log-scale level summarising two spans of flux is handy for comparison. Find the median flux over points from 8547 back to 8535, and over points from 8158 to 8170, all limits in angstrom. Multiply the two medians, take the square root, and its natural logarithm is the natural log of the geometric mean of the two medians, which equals 1.55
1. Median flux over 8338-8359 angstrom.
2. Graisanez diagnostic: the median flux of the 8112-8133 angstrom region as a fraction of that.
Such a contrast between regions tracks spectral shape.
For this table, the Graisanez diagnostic 1.06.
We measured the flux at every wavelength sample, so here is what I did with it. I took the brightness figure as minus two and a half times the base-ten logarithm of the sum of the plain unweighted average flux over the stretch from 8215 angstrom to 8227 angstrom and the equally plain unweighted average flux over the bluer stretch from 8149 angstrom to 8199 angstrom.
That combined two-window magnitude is -2.54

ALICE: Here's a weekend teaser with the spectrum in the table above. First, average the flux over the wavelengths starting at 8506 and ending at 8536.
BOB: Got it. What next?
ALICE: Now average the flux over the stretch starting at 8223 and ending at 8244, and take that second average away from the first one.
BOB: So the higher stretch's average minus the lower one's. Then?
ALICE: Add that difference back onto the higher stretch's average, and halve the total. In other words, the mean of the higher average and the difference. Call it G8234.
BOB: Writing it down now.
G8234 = 2.07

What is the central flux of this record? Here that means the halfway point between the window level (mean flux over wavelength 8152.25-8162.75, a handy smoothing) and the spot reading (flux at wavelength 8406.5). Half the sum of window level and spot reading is 5.0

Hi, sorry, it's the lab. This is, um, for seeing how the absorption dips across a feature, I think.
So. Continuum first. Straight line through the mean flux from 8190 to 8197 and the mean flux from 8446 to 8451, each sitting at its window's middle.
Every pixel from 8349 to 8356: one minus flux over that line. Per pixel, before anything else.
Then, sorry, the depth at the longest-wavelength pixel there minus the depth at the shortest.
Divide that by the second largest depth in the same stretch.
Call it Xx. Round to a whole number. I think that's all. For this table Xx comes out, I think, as 0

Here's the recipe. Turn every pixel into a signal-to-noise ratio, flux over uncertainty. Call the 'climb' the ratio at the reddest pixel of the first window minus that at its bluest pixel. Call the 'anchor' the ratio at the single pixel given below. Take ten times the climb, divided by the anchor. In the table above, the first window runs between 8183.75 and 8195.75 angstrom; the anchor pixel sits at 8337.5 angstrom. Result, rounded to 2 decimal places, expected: 1.27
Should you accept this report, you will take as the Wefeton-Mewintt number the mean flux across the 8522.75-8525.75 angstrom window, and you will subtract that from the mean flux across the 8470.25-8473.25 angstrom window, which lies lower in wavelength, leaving -0.4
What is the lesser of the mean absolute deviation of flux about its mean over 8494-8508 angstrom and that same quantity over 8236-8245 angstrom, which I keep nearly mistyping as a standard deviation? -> 0.24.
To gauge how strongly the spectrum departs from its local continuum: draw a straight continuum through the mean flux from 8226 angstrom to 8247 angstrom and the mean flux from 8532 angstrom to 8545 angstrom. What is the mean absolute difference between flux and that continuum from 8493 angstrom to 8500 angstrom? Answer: 0.33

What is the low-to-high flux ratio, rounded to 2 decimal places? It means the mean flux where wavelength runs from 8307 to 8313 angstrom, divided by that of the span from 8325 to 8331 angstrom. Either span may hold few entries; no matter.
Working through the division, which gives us 1.08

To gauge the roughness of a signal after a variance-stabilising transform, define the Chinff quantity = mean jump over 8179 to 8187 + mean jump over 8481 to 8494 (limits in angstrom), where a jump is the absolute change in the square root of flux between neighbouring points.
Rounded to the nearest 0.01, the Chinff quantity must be 0.23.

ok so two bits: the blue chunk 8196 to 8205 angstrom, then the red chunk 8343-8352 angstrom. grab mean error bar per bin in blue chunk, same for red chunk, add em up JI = 0.74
